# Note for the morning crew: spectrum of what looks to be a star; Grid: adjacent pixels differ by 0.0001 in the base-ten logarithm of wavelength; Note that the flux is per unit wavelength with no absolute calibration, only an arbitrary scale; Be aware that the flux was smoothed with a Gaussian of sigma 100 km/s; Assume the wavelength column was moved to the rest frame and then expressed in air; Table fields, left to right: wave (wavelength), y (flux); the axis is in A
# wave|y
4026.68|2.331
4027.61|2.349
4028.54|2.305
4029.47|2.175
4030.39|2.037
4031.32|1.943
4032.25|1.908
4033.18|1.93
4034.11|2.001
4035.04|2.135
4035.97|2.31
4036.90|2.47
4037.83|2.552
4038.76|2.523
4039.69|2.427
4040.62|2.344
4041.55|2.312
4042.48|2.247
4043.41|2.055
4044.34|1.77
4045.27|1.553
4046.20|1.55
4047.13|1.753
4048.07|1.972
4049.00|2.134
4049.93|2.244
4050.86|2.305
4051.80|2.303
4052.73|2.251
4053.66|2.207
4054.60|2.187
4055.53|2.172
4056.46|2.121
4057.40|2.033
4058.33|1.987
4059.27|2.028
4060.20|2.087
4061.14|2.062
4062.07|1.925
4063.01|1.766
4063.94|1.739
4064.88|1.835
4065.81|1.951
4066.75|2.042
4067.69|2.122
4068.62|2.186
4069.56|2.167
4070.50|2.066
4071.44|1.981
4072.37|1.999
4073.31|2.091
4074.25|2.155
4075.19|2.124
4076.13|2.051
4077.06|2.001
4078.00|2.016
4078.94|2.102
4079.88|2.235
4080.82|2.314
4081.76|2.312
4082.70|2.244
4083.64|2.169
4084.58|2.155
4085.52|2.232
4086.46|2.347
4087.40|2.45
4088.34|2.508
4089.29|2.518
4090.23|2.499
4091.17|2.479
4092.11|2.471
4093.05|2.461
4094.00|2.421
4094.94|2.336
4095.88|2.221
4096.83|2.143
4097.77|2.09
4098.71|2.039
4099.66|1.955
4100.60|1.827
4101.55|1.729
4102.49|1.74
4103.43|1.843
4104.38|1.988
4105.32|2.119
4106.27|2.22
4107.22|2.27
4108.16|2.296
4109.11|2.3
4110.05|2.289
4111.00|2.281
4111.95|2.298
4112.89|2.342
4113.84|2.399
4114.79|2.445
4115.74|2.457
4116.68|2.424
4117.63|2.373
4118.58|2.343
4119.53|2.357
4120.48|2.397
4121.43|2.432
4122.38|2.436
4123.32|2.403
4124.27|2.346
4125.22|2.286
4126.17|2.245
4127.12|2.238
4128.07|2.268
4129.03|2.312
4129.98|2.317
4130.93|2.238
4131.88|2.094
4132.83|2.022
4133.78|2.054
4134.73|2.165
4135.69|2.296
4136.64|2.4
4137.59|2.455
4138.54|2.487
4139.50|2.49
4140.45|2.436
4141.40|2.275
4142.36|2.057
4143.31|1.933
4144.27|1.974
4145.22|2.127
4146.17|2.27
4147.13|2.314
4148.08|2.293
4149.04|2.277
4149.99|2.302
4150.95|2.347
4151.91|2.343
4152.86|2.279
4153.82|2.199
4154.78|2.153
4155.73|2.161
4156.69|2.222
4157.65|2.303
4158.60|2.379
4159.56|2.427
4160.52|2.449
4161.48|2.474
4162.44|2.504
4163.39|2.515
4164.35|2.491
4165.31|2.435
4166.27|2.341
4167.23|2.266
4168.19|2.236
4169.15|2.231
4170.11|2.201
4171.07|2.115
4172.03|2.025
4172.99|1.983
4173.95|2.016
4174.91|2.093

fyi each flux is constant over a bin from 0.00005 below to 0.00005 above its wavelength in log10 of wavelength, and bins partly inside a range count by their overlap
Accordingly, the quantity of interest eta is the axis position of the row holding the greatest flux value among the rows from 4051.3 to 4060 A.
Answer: 4051.80 A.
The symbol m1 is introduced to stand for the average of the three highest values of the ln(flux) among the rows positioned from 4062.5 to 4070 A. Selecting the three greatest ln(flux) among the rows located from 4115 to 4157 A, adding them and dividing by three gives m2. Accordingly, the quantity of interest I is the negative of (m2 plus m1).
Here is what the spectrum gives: -1.68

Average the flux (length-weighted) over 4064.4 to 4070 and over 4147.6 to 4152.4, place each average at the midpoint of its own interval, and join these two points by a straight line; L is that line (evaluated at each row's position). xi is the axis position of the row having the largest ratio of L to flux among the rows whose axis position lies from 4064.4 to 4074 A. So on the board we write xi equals 4064.88 A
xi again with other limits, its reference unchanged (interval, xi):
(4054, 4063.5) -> 4063.01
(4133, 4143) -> 4142.36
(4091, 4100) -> 4099.66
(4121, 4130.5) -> 4127.12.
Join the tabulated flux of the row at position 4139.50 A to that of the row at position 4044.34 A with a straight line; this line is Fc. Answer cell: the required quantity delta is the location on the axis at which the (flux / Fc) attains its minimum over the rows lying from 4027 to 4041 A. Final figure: 4032.25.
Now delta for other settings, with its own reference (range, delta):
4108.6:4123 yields 4111.00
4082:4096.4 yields 4095.88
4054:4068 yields 4063.94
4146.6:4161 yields 4154.78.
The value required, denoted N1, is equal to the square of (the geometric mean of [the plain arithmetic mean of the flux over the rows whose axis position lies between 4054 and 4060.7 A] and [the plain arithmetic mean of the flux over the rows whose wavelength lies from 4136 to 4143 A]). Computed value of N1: 5.0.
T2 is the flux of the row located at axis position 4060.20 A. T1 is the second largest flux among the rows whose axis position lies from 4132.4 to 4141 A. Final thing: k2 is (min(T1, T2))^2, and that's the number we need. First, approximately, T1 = 2.487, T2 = 2.087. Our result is 4.4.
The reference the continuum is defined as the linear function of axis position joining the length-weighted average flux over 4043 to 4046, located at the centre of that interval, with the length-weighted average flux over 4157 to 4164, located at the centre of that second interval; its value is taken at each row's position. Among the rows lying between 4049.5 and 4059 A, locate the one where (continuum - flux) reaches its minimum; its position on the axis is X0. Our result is 4050.86 A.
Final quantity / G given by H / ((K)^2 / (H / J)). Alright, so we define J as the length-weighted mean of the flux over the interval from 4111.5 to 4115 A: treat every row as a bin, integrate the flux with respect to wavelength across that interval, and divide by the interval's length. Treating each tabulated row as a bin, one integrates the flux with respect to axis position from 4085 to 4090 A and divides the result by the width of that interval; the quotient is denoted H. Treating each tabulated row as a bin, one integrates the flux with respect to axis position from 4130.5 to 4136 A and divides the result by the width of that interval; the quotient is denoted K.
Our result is 0.54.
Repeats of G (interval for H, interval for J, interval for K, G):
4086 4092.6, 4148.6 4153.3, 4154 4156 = 0.56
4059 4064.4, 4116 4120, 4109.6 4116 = 0.28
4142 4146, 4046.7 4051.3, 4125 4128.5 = 0.39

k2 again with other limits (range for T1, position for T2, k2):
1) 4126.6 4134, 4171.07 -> 4.5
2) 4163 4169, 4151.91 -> 5.5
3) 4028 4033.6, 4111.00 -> 4.7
